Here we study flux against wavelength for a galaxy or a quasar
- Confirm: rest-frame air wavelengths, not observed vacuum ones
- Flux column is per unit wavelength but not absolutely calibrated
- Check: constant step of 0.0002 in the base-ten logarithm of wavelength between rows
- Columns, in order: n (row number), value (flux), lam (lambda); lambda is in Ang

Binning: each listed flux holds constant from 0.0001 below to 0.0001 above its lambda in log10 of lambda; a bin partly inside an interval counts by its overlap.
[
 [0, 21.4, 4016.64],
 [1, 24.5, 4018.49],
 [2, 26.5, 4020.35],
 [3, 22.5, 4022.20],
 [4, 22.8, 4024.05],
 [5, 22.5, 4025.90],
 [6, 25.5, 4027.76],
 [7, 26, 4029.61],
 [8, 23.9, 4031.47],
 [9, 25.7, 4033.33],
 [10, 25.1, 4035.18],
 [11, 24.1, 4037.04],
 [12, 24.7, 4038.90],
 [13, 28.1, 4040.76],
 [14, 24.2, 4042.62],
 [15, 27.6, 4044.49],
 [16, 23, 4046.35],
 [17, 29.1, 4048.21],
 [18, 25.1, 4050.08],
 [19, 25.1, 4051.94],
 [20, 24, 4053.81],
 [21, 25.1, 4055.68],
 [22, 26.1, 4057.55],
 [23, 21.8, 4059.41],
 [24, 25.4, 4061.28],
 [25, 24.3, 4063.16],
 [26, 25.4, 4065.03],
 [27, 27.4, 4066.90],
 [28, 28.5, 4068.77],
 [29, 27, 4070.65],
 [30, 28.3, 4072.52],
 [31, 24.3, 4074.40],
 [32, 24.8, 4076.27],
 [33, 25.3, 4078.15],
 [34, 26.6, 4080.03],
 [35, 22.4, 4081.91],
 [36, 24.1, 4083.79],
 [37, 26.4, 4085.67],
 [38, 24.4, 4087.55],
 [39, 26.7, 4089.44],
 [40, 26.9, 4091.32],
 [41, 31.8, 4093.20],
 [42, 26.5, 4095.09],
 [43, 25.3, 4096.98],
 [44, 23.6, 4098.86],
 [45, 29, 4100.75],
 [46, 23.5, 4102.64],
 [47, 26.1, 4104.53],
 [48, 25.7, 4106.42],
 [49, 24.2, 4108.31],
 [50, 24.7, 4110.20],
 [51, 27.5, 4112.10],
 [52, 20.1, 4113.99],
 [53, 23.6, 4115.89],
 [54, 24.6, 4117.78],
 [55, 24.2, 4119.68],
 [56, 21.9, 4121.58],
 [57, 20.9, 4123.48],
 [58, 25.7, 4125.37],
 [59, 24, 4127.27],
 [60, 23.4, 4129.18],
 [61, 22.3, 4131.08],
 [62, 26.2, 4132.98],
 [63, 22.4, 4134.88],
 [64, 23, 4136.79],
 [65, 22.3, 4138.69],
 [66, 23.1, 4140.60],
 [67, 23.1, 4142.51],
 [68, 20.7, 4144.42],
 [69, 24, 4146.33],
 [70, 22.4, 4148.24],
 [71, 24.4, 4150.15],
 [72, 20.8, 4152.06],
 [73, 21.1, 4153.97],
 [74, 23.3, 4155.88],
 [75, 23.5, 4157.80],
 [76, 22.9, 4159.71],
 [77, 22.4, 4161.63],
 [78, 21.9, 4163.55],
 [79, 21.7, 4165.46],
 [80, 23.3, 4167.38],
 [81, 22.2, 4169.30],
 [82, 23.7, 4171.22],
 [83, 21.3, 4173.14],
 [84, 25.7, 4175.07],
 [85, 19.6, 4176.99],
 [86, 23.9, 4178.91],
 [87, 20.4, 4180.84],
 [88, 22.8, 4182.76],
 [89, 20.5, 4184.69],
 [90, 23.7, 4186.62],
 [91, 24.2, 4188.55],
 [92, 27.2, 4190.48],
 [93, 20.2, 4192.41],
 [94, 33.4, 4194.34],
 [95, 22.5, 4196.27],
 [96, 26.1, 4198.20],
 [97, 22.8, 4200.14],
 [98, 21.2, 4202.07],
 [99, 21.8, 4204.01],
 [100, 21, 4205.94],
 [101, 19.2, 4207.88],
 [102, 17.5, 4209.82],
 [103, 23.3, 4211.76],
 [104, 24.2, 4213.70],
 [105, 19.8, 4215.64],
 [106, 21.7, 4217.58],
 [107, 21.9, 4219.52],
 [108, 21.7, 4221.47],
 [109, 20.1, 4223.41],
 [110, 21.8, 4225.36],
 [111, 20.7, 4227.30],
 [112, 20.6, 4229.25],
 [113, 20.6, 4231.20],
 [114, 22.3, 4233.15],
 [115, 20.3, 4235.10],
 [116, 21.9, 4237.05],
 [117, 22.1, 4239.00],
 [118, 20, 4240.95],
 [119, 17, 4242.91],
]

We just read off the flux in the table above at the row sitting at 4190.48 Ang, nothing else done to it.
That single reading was 27.2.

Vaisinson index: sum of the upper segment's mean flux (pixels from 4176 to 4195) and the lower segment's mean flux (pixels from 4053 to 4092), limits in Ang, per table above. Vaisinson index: 49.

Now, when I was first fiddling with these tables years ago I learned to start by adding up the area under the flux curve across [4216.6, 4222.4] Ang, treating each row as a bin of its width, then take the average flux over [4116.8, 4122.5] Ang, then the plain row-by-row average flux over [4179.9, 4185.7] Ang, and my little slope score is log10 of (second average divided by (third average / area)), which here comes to 2.15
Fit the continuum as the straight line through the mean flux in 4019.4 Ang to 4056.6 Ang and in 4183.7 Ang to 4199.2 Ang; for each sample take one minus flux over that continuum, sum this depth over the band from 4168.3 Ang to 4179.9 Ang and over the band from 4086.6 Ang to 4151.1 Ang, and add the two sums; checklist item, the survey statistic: 1.2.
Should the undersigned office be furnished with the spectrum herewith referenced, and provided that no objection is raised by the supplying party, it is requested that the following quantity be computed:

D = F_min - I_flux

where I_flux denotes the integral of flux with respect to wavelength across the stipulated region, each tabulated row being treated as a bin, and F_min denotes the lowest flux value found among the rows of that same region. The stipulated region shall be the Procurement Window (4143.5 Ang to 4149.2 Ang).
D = -107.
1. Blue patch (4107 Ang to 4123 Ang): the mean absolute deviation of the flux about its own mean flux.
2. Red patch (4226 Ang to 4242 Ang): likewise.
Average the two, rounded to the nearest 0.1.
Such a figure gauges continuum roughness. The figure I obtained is 1.1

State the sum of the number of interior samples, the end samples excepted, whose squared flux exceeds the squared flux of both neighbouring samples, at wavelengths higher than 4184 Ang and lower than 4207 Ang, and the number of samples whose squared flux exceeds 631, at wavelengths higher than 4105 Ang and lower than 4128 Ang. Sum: 7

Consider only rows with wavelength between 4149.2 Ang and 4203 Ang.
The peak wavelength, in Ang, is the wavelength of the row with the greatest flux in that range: 4194.34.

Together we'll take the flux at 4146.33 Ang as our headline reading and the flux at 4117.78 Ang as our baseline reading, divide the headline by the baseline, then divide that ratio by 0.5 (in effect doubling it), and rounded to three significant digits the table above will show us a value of 1.95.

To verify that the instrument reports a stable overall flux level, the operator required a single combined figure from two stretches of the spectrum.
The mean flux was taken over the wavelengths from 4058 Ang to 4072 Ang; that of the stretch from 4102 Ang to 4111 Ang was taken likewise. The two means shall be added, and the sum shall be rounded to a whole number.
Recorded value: 51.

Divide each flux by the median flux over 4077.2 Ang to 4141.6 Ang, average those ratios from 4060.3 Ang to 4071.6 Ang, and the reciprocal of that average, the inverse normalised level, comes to 0.92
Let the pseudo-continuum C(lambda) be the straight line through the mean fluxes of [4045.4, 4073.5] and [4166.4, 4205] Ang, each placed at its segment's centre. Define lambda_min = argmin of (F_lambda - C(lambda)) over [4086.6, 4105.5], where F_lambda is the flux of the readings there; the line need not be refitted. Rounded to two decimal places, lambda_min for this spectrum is 4102.64 Ang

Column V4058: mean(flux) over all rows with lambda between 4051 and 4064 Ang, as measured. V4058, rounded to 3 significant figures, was 24.5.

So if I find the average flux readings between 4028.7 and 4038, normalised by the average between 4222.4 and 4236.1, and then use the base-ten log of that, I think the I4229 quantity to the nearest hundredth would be 0.08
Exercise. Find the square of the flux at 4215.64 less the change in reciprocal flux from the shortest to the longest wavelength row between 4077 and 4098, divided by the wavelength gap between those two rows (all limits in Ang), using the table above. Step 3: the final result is 392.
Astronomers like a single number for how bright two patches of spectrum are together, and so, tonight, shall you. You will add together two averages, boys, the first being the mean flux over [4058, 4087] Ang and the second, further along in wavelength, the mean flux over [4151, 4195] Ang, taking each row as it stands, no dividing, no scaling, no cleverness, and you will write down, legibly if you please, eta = 48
